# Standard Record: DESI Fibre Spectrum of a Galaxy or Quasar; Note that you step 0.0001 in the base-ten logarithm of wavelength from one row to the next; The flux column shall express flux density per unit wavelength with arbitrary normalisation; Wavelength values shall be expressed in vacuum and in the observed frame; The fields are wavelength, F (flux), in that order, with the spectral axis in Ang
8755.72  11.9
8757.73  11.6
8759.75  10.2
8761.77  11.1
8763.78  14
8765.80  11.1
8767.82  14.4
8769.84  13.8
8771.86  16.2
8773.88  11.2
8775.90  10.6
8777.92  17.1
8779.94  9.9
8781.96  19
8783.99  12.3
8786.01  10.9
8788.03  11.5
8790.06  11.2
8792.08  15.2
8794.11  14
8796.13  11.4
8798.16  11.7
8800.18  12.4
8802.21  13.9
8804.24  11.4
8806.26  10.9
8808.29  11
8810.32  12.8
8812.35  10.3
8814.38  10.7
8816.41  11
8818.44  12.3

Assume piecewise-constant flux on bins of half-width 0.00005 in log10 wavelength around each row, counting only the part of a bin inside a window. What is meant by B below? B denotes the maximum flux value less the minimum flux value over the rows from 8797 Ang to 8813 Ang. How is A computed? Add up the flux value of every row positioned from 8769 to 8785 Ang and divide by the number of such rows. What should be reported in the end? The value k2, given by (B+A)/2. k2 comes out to 8.7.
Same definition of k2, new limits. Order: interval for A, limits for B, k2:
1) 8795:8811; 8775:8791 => 10.5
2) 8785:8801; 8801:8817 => 7.9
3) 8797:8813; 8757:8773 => 8.9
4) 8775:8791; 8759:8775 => 9.4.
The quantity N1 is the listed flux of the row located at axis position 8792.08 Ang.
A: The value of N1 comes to 15.2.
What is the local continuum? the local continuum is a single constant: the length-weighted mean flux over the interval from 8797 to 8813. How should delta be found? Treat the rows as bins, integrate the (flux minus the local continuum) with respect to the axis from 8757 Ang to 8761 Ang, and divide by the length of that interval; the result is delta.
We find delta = -1.0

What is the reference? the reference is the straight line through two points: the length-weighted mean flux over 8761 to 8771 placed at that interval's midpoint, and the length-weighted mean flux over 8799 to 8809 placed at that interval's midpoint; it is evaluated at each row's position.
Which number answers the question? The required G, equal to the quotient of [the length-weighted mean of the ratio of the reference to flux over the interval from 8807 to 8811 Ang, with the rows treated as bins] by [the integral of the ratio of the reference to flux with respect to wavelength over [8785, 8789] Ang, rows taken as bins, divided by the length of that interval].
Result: 0.91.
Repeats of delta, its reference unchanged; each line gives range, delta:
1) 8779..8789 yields 0.9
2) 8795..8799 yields -0.2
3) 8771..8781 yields 1.2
